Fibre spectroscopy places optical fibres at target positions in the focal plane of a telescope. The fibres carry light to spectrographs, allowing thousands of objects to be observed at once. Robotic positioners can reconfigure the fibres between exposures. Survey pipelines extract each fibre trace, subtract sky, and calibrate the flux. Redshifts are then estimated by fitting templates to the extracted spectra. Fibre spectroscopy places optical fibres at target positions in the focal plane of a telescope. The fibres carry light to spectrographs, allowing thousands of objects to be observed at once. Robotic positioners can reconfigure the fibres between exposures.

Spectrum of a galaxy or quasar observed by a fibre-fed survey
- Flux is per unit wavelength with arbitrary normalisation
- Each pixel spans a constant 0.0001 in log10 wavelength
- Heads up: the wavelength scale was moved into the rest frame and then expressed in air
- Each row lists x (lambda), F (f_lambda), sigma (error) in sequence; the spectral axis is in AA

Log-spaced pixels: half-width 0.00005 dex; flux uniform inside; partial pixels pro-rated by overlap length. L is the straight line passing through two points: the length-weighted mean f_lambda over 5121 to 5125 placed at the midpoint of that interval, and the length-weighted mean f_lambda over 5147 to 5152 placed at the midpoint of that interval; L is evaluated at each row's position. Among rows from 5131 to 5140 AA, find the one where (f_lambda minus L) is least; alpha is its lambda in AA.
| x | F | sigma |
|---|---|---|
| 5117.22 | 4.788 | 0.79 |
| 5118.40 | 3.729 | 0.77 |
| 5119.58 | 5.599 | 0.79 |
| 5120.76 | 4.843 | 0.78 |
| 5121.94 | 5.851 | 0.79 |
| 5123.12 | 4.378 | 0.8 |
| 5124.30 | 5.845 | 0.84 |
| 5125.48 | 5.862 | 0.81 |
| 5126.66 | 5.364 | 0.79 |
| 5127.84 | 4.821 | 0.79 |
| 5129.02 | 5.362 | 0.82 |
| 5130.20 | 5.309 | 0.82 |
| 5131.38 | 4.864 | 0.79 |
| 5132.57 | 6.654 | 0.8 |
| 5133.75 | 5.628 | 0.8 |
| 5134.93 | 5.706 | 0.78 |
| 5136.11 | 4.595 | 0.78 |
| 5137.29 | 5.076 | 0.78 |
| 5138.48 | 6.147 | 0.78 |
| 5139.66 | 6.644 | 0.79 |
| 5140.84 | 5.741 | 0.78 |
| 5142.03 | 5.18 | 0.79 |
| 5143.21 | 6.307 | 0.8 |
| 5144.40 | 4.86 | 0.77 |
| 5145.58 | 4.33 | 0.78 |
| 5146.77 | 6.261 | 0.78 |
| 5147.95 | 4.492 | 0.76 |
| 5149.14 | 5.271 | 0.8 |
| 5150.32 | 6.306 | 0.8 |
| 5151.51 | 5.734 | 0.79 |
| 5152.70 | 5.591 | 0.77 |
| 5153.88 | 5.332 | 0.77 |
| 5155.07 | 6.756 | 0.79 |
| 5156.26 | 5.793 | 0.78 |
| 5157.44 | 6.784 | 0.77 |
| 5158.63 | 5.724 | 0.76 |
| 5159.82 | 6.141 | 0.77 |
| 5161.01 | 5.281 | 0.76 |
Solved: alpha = 5136.11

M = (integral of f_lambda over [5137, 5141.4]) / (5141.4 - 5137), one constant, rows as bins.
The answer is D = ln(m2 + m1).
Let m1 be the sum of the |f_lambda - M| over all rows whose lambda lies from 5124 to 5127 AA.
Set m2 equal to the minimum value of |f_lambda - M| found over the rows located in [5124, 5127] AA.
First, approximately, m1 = 0.8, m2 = 0.10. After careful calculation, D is -0.1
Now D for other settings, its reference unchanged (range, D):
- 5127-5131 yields 1.1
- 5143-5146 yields 1.2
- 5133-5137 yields 0.8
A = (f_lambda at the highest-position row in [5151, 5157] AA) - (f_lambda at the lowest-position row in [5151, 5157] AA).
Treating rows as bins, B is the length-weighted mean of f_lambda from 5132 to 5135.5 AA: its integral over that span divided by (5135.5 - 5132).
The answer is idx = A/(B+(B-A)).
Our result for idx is 0.00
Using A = 0.06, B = 6.00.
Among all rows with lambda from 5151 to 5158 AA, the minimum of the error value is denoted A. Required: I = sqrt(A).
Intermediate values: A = 0.770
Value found 0.877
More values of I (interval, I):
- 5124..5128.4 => 0.889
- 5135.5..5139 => 0.883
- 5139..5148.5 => 0.872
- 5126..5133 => 0.889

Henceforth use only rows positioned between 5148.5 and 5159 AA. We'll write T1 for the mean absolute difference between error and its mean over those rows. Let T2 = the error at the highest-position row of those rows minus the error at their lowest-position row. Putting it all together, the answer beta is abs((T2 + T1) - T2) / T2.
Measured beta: -0.31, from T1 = 0.012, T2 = -0.040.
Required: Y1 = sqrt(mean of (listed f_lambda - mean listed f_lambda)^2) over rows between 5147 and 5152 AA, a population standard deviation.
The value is 0.66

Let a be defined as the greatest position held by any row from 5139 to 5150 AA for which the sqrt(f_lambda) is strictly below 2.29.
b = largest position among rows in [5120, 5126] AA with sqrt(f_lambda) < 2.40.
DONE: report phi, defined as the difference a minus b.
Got 24.8 AA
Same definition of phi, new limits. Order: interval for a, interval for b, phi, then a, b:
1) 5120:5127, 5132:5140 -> -14.2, 5123.12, 5137.29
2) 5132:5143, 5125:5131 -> 11.8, 5142.03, 5130.20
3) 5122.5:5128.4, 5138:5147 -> -17.7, 5127.84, 5145.58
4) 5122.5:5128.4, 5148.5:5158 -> -26.0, 5127.84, 5153.88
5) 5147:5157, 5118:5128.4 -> 20.1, 5147.95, 5127.84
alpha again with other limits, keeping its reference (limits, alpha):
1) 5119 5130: 5123.12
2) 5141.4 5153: 5145.58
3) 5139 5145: 5144.40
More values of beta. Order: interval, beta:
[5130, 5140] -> -0.35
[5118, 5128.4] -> 0.70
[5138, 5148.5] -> -0.41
